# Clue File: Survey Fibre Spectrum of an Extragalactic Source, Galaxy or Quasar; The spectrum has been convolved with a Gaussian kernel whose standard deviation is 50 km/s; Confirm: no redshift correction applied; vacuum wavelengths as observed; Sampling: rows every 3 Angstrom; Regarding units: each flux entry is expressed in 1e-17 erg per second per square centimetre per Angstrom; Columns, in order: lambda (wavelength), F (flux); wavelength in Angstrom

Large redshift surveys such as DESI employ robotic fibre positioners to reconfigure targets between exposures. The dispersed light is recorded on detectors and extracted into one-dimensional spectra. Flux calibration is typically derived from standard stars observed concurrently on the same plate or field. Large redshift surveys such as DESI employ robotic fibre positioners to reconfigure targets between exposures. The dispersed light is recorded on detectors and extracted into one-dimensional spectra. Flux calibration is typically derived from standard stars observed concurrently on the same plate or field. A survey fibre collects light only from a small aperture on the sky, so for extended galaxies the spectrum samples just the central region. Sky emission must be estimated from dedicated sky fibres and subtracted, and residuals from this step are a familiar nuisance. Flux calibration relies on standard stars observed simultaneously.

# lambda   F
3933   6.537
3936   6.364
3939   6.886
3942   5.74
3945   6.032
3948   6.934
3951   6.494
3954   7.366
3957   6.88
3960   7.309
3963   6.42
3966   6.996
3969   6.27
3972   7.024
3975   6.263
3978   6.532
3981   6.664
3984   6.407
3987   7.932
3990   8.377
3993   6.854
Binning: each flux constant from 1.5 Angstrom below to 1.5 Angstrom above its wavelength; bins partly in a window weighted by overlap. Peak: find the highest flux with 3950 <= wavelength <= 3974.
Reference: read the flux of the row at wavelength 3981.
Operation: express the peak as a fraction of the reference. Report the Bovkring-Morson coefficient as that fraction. 1.11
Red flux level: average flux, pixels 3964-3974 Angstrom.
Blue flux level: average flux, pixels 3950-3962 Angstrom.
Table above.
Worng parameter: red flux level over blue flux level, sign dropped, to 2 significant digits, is 0.96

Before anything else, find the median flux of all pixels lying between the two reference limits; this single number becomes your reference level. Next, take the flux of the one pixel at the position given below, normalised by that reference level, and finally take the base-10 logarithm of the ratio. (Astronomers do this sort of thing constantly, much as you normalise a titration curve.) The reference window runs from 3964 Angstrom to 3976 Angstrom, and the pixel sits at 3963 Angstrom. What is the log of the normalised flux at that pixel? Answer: -0.014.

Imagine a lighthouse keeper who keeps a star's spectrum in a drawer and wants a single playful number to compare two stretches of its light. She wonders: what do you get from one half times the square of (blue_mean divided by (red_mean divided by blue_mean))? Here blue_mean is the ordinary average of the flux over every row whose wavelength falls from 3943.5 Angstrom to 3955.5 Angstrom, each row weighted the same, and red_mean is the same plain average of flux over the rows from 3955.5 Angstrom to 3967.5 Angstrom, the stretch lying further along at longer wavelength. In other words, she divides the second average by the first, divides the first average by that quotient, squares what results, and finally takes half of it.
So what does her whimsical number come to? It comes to 21.2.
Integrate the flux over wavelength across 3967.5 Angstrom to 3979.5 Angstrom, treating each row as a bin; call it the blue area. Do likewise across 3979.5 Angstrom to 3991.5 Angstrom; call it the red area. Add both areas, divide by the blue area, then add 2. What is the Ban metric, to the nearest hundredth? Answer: 4.13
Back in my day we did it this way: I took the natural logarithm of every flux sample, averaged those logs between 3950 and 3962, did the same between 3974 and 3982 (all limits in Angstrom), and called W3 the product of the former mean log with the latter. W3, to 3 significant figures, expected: 3.64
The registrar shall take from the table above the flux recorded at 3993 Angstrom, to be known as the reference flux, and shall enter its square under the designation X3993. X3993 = 47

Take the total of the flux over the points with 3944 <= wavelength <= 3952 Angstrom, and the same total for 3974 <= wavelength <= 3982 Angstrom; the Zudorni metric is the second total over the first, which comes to 1.00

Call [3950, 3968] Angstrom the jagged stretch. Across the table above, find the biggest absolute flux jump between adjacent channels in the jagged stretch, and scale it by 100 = 89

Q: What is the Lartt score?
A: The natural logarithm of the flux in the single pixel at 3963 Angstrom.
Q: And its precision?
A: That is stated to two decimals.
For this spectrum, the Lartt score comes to 1.86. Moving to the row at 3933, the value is 1.88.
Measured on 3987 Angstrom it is 2.07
